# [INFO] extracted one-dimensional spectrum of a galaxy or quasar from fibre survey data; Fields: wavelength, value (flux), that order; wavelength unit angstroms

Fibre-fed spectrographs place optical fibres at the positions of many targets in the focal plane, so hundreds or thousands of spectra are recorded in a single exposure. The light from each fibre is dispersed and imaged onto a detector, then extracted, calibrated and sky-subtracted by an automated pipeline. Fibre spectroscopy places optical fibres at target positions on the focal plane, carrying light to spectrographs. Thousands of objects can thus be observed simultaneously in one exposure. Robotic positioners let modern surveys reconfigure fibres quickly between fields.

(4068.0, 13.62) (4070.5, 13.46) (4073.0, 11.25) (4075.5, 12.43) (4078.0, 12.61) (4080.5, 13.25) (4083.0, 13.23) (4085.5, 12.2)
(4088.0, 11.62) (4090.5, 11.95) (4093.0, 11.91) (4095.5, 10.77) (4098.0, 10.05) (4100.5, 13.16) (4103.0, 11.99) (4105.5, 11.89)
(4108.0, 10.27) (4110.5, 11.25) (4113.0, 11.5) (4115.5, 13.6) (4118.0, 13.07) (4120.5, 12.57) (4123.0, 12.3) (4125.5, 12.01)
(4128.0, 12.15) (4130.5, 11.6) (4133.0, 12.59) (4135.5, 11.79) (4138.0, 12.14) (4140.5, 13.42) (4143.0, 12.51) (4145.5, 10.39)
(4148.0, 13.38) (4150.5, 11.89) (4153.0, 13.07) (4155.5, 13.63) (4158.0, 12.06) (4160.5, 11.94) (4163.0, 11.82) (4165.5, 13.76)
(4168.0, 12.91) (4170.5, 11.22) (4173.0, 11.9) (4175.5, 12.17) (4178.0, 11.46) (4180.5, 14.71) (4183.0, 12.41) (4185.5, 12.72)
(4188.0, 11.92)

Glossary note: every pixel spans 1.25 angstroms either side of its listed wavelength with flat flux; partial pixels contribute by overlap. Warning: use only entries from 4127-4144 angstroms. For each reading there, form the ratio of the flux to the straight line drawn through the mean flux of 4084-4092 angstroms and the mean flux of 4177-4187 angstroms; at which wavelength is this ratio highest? 4140.5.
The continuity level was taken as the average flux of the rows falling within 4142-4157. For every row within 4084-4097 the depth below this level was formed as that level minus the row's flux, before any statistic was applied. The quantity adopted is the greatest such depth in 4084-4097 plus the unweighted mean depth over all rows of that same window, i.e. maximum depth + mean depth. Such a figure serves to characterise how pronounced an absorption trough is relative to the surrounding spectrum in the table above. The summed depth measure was 2.5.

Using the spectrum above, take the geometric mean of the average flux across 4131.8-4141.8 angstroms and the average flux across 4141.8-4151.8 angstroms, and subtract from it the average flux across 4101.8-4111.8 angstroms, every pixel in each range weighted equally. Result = 0.9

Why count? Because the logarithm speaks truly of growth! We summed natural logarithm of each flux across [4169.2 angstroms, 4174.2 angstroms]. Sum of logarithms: 4.89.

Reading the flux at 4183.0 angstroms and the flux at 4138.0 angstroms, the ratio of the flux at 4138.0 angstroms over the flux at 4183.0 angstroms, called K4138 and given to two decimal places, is 0.98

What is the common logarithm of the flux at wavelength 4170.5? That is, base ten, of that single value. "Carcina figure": 1.05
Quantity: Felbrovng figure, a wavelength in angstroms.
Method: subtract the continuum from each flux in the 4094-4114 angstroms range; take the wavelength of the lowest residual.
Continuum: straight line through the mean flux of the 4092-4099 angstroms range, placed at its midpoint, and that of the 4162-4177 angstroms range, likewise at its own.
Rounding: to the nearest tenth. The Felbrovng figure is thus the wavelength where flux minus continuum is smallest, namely 4098.0 angstroms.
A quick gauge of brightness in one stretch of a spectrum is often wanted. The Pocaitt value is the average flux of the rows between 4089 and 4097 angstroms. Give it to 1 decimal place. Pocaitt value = 11.5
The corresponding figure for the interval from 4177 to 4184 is 12.9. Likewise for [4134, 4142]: 12.5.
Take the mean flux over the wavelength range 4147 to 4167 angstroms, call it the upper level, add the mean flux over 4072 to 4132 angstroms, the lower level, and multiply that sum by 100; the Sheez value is 2472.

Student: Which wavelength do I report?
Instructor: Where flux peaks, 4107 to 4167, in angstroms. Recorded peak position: 4165.5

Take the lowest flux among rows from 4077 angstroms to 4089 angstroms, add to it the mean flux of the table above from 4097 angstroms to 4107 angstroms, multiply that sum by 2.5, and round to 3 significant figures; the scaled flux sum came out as 58.5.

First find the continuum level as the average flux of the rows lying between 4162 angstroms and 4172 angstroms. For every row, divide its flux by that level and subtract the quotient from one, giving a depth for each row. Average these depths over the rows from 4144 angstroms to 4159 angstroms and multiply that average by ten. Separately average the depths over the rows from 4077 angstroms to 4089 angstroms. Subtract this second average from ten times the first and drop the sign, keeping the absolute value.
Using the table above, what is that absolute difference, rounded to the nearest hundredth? 0.03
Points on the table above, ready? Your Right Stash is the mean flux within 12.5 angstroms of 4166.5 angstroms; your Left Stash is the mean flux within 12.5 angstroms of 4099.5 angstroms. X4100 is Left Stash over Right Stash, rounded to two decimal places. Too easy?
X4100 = 0.93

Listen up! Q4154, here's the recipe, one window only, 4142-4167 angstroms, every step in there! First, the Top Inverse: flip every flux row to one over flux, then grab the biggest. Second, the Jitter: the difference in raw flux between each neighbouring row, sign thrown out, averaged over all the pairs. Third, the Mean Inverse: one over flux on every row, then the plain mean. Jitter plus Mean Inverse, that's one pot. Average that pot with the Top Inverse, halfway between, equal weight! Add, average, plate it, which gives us 0.76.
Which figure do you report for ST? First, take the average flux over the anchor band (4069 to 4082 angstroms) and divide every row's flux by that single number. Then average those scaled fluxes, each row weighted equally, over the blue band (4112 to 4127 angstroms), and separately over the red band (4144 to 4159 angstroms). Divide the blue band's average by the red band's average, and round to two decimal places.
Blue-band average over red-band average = 1.01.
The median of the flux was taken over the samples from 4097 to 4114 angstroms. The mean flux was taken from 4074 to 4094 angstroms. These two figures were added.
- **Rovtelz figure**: 23.9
